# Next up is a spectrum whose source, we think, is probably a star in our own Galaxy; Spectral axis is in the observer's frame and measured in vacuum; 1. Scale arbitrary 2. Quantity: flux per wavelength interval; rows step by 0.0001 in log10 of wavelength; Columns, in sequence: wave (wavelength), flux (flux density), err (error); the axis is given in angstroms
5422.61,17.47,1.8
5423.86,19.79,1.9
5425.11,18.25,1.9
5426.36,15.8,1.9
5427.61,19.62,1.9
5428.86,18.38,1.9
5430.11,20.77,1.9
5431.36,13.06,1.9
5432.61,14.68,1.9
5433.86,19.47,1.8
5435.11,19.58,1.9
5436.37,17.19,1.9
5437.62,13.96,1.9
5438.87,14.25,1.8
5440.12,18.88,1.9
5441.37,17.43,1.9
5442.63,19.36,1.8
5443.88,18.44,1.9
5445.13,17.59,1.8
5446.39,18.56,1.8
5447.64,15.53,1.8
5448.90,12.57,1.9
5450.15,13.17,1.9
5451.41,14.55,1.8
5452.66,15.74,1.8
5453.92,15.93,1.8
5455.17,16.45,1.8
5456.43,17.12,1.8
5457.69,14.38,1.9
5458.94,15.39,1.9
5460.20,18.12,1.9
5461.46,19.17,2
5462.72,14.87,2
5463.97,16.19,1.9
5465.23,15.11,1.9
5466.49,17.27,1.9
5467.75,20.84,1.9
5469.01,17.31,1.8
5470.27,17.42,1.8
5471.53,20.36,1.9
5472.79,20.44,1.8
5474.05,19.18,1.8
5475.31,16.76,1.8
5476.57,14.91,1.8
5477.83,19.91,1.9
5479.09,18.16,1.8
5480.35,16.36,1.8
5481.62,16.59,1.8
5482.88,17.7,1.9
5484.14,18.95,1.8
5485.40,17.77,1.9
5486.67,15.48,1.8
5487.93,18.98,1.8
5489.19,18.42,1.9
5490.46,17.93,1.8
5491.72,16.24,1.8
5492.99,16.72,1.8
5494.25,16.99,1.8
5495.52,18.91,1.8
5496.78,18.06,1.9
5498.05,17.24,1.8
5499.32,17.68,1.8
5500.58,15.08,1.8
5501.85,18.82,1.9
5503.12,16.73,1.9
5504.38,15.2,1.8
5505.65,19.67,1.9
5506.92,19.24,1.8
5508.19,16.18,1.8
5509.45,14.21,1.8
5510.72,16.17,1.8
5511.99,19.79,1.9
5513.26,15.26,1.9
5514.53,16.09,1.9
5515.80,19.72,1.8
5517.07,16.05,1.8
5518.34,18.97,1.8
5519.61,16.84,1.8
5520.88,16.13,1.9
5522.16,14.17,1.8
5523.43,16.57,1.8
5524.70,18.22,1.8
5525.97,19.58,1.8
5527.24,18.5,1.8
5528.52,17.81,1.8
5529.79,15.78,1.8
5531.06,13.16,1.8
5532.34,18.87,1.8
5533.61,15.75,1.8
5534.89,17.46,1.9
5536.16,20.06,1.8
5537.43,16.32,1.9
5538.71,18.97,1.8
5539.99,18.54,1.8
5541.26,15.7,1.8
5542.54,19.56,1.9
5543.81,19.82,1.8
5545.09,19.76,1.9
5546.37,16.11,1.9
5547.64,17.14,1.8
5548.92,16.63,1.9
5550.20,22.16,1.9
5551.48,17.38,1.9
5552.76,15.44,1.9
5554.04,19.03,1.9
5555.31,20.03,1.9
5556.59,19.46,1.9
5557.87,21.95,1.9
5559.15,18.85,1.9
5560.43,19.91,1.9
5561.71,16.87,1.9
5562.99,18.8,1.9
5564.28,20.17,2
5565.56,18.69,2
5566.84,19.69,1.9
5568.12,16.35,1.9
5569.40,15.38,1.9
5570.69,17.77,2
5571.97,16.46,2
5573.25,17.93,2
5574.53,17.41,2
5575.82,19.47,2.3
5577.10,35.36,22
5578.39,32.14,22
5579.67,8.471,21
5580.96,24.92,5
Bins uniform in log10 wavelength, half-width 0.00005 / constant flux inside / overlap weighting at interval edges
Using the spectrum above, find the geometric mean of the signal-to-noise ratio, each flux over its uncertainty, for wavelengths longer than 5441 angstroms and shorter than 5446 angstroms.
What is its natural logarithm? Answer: 2.29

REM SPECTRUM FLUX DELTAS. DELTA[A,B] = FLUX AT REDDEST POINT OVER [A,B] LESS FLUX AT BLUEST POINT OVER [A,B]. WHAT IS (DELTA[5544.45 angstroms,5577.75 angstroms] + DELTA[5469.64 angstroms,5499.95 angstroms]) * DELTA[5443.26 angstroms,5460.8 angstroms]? -5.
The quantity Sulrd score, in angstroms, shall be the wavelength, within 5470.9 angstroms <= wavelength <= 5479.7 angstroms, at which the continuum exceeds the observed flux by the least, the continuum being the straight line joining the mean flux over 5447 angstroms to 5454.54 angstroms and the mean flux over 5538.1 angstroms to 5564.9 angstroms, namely 5472.79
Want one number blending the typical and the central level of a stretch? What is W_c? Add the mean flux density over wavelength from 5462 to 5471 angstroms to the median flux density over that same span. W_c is 34.3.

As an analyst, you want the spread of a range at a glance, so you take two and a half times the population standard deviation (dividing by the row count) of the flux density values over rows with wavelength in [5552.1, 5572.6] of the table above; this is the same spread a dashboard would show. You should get 4.54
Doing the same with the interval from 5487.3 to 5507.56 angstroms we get 3.37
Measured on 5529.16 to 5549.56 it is 4.79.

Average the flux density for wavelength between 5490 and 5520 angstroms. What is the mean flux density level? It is 17.2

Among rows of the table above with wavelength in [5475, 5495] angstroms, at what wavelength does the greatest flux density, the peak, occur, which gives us 5477.83 angstroms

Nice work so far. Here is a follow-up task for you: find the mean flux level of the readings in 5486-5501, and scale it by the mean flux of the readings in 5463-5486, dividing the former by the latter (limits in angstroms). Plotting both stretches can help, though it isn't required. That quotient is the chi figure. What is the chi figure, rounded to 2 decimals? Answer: 0.97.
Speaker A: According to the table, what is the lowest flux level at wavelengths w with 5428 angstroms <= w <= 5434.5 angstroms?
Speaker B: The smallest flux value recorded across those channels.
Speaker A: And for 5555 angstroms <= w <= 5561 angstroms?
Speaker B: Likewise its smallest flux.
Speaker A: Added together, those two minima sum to 31.9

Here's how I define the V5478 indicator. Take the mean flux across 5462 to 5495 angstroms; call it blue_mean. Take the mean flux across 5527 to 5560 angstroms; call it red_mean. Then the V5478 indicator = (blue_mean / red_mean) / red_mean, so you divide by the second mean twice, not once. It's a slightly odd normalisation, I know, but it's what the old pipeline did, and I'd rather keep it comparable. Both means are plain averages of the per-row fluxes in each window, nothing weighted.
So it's 0.054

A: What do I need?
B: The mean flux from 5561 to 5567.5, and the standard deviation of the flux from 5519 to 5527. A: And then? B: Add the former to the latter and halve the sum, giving 10.3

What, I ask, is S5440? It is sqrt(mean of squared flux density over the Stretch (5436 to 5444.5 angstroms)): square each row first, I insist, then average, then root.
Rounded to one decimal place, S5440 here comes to 17.2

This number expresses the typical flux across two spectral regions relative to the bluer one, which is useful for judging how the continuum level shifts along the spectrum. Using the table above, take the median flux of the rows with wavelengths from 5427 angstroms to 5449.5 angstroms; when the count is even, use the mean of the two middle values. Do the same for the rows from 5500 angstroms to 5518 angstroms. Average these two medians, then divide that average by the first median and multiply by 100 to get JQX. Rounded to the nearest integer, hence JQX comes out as 95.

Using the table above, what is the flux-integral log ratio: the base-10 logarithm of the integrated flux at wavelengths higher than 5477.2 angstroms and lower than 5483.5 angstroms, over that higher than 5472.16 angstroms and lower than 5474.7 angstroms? 0.35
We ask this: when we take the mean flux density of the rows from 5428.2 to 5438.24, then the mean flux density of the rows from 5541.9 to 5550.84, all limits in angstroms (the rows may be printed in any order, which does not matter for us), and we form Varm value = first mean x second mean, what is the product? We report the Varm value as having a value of 321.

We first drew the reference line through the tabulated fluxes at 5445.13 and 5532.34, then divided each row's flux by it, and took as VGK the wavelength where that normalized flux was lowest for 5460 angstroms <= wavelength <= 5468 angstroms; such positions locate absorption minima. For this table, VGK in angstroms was 5462.72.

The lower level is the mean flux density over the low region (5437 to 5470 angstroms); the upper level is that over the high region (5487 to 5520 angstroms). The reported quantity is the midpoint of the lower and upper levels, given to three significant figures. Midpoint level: 16.9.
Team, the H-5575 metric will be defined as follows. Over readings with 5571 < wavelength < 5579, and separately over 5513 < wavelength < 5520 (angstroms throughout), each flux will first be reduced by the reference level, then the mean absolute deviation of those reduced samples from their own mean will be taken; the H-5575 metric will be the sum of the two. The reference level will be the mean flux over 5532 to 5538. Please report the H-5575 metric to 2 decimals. 8.54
